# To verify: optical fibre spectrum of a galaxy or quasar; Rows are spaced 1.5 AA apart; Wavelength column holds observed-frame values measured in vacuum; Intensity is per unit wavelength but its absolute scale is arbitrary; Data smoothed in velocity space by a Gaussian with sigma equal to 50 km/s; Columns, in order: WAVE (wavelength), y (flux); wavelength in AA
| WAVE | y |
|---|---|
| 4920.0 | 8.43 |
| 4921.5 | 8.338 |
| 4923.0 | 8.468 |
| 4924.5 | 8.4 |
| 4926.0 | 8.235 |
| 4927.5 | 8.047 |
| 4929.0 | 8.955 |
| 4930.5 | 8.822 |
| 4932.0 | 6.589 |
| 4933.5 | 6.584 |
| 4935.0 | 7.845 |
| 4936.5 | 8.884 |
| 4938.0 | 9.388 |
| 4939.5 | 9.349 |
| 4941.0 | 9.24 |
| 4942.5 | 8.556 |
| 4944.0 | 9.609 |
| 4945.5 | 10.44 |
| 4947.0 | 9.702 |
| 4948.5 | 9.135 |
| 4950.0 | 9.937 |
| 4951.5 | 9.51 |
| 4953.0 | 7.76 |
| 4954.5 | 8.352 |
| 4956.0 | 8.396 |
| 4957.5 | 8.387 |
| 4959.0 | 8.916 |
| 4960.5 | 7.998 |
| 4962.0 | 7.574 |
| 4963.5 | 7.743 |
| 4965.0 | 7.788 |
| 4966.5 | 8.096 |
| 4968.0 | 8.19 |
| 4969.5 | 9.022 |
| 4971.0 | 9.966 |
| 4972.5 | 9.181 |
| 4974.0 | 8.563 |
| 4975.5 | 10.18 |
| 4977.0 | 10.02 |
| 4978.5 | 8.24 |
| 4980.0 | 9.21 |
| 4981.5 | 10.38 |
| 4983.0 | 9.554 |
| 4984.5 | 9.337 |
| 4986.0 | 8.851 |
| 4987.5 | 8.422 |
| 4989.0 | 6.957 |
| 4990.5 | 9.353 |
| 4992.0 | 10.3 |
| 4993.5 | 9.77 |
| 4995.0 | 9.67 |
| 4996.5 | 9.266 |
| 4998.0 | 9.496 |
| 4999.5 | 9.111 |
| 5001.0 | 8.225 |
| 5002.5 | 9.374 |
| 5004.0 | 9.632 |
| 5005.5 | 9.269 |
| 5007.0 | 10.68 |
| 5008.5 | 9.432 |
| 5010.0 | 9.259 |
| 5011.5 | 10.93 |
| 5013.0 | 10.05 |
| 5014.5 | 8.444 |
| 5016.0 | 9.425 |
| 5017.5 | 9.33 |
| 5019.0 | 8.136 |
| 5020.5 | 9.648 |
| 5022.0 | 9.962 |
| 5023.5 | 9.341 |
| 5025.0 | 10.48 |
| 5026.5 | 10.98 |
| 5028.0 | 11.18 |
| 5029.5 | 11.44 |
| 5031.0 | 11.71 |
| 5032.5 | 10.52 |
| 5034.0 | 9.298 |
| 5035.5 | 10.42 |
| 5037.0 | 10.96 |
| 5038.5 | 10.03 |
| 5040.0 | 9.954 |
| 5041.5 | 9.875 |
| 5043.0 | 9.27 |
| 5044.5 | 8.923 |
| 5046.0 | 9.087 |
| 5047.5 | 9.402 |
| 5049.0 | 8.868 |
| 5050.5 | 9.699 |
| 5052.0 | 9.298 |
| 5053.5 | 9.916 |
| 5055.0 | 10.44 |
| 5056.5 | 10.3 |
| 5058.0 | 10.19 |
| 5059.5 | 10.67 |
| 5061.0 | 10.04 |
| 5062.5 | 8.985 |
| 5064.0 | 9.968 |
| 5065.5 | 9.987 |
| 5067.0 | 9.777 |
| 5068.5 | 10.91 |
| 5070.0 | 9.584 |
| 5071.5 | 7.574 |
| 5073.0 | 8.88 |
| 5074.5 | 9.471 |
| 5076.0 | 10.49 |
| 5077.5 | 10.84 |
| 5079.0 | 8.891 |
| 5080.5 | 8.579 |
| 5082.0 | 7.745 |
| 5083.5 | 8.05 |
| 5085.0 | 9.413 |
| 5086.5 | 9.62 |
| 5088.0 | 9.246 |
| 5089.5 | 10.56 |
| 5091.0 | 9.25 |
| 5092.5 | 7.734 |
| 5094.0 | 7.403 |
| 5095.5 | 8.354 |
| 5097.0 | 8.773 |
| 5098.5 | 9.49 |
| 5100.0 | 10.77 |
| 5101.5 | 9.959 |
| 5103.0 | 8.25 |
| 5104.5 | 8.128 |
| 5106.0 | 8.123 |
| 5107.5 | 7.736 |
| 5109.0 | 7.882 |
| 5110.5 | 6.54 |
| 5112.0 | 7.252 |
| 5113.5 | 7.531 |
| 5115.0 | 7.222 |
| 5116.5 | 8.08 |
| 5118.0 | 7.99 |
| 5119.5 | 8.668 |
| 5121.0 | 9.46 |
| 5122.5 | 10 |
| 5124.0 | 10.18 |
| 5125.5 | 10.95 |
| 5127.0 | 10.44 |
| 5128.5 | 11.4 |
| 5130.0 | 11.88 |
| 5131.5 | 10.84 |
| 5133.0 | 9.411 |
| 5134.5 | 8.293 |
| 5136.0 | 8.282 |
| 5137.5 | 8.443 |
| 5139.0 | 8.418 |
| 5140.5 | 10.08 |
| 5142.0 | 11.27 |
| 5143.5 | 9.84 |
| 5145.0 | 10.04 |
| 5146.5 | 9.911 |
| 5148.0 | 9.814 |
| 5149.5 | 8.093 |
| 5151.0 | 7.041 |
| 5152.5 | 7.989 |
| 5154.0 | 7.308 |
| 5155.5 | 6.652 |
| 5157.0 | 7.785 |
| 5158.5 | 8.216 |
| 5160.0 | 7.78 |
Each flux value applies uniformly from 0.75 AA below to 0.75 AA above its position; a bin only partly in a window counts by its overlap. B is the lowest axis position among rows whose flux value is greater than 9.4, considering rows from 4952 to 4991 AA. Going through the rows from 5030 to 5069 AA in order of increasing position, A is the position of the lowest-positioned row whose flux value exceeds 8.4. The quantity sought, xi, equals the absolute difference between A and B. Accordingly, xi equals 60.0 AA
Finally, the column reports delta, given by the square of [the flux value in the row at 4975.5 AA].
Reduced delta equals 104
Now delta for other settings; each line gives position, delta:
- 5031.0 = 137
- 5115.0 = 52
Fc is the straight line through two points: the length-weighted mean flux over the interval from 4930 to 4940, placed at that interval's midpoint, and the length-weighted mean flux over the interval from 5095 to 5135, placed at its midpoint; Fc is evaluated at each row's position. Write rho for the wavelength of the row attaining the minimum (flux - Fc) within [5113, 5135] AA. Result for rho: 5115.0 AA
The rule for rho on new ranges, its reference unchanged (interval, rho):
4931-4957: 4933.5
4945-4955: 4953.0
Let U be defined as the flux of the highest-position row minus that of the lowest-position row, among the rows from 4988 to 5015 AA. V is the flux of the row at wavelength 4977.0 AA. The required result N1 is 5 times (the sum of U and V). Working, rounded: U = 1.5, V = 10.02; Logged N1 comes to 57.5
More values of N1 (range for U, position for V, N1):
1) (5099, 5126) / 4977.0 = 51.0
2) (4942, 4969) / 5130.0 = 57.6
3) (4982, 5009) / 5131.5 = 53.6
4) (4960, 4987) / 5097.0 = 48.1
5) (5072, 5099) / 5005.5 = 49.4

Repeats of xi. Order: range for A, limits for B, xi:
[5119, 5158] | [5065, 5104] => 54.0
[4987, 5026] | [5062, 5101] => 76.5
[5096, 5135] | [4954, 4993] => 126.0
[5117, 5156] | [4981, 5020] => 138.0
